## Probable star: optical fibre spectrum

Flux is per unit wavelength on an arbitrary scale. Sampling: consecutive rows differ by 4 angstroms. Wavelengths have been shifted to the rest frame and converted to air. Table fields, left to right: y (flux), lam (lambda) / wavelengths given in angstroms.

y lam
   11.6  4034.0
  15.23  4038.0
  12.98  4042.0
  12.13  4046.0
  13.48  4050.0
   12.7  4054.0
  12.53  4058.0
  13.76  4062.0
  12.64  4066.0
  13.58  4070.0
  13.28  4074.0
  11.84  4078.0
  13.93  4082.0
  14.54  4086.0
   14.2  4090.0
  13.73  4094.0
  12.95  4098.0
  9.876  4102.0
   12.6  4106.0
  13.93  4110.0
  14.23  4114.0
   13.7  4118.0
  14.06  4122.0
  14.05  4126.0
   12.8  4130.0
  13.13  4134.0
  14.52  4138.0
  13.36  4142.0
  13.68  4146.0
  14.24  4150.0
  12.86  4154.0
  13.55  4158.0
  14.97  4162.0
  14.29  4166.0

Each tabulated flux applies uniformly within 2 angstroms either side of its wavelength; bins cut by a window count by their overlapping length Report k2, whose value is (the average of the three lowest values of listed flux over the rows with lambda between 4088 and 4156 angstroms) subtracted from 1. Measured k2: -10.8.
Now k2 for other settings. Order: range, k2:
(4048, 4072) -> -11.6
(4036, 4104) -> -10.3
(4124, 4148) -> -12.1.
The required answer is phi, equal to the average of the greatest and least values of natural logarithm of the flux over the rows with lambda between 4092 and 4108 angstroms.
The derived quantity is 2.45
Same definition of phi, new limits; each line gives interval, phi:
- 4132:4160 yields 2.61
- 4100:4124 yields 2.47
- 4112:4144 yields 2.61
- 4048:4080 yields 2.55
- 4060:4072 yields 2.58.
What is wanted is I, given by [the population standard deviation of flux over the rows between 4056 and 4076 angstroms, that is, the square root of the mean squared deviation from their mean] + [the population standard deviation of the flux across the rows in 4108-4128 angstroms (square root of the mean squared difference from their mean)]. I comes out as 0.67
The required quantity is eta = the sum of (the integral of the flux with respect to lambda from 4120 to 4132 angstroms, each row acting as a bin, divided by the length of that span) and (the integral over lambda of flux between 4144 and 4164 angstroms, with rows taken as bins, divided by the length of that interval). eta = 27.5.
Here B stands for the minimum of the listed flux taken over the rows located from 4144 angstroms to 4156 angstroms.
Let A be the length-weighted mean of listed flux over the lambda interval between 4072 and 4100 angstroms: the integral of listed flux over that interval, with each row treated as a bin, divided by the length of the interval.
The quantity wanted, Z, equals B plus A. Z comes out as 26.4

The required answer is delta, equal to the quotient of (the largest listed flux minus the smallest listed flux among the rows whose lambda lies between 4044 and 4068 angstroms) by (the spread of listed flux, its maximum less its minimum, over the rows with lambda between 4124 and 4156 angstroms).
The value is 0.9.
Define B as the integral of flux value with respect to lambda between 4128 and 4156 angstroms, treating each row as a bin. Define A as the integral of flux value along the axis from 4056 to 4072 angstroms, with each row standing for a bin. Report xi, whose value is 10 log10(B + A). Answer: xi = 27.7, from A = 210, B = 378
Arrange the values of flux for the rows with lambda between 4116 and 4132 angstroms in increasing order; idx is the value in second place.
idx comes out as 13.7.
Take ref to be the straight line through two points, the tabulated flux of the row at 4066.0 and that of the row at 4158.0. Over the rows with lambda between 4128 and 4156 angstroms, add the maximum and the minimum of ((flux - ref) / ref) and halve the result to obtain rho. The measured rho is 0.0197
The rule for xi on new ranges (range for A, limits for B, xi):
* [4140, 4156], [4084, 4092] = 25.2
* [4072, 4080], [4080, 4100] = 25.8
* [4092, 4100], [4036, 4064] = 26.8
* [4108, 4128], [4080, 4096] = 27.0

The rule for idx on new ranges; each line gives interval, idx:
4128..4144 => 13.13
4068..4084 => 13.28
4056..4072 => 12.64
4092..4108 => 12.6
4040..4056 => 12.7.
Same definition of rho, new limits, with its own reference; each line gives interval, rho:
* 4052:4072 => 0.0448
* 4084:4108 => -0.0537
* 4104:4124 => 0.0258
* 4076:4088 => 0.0303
